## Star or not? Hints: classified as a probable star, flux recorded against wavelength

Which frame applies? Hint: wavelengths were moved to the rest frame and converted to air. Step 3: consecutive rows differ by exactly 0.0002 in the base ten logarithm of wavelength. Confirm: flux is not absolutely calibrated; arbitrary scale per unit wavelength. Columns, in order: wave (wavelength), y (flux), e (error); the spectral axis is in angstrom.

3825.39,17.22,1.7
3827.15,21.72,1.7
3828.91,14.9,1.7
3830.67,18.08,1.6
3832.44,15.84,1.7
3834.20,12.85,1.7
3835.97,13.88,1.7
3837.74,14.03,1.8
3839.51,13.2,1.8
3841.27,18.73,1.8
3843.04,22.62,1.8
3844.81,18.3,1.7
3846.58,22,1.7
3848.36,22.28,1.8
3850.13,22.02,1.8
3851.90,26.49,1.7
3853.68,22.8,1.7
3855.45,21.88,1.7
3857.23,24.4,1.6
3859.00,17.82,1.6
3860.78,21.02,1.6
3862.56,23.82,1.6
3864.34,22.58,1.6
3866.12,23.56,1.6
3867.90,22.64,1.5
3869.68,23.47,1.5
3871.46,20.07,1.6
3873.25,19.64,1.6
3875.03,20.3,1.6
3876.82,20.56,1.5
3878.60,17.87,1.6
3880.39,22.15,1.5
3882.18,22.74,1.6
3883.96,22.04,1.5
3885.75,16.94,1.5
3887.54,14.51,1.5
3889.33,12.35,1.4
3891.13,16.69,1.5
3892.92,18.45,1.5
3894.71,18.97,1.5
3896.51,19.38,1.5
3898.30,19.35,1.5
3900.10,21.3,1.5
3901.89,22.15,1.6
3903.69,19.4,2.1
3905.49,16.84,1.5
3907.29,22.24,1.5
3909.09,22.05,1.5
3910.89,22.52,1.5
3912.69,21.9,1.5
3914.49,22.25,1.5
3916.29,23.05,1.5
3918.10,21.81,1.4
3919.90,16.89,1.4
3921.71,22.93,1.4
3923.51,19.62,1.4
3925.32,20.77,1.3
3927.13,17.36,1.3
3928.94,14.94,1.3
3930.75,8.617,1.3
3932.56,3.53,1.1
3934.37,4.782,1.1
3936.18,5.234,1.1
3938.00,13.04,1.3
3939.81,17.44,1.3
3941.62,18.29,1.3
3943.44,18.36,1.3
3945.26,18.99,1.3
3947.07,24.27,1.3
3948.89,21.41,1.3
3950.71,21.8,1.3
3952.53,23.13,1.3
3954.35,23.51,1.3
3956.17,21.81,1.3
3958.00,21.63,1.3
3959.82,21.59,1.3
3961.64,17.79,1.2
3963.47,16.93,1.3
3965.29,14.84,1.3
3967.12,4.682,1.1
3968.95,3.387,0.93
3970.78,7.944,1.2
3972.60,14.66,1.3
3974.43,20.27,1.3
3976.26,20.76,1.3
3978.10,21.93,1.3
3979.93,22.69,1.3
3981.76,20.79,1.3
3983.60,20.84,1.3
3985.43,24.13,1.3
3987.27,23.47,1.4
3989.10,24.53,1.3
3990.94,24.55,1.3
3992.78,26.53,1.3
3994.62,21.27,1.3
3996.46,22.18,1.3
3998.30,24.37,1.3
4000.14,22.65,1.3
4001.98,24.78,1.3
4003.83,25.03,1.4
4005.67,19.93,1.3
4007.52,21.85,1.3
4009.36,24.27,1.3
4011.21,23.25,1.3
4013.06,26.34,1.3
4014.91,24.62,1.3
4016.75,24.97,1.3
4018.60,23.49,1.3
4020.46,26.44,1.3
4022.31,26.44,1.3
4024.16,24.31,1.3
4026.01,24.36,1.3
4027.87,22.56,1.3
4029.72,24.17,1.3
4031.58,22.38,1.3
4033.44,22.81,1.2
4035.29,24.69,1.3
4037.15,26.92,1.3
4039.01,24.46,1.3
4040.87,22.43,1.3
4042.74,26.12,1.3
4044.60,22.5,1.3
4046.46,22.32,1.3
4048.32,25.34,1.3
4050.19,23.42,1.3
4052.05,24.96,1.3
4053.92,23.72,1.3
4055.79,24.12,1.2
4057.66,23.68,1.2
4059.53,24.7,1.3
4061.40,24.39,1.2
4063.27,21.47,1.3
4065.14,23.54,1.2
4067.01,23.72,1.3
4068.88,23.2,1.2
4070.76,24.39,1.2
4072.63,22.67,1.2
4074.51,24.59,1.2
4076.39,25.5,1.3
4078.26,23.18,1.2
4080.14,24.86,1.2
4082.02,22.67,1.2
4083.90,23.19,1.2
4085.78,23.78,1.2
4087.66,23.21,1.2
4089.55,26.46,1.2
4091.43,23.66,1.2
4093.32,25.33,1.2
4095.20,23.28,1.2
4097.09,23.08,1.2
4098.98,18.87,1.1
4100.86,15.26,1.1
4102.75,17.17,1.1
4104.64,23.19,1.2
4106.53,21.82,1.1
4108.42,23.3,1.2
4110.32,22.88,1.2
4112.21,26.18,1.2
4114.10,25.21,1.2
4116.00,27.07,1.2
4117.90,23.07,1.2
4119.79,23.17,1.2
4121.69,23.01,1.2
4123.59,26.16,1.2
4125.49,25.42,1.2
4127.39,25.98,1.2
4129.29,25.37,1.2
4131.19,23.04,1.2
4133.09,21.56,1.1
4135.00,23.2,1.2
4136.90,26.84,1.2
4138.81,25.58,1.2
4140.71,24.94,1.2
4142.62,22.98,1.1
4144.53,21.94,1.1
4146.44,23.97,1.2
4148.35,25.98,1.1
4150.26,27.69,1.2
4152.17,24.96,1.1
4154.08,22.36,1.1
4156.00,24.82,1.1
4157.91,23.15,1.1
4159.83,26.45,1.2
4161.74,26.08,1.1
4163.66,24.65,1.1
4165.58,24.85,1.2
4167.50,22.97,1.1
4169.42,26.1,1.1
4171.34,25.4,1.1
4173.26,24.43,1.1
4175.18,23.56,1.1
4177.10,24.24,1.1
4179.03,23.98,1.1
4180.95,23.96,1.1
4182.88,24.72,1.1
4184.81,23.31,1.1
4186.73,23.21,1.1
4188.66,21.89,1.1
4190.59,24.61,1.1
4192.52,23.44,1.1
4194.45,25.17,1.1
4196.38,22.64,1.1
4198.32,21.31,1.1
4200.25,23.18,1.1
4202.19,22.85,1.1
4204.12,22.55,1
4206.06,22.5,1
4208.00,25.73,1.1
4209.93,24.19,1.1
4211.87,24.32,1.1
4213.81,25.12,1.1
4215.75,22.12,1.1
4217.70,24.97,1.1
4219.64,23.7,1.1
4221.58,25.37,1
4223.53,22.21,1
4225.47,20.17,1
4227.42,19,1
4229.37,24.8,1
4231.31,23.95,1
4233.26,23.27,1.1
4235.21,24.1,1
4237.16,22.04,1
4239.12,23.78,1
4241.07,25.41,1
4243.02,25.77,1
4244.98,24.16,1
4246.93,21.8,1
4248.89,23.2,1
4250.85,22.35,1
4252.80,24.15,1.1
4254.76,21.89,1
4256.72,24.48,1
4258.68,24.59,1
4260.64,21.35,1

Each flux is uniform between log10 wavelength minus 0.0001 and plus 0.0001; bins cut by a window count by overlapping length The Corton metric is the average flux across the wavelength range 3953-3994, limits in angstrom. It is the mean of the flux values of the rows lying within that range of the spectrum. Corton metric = 19.1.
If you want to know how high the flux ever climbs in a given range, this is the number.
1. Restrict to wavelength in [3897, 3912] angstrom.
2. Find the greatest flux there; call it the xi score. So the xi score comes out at 22.52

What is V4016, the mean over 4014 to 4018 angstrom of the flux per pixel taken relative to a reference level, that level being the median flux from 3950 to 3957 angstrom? 1.10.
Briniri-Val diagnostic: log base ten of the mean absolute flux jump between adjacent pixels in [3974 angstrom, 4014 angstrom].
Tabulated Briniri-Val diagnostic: 0.25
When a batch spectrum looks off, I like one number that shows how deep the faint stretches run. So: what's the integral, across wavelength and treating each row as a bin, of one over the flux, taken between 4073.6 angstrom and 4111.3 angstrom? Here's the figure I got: 1.68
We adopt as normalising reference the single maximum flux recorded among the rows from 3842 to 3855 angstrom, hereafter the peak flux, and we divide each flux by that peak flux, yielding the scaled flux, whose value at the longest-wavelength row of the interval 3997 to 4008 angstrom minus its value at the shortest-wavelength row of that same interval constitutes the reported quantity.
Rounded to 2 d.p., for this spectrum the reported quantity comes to -0.10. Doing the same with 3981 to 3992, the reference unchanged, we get 0.14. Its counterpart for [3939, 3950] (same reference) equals 0.15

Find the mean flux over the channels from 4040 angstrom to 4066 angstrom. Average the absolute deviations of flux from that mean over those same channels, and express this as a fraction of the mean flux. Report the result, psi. 0.042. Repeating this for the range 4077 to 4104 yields 0.102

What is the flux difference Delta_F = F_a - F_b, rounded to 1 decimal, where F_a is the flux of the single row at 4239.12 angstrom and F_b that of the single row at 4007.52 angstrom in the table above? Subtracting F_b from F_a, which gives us 1.9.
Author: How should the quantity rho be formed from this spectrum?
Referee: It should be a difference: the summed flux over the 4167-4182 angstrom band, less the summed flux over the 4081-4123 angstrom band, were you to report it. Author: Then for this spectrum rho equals -310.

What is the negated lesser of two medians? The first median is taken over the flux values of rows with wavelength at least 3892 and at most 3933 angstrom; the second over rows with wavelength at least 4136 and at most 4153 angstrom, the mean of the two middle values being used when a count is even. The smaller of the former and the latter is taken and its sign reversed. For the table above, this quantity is -20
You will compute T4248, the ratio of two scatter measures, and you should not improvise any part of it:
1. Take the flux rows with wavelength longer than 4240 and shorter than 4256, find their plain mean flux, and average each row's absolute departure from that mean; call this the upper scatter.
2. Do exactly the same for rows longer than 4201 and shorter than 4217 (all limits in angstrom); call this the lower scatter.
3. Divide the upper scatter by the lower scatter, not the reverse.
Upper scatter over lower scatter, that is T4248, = 1.10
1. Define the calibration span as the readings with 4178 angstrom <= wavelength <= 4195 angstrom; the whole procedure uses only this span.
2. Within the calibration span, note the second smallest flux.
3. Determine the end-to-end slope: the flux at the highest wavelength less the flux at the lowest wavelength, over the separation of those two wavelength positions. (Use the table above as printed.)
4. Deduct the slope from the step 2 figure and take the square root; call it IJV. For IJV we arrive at 4.81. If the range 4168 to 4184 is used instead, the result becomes 4.91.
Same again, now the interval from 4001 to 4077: 4.63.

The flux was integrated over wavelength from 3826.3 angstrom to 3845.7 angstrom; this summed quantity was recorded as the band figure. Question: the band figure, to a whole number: 325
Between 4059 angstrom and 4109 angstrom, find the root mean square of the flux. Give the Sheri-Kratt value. 23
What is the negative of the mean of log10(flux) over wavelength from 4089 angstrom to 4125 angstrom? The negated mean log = -1.36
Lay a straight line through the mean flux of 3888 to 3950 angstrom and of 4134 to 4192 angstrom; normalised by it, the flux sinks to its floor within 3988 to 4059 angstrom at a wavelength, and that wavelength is 4005.67 angstrom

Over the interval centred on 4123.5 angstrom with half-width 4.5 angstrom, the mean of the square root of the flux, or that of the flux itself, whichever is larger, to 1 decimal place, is 24.7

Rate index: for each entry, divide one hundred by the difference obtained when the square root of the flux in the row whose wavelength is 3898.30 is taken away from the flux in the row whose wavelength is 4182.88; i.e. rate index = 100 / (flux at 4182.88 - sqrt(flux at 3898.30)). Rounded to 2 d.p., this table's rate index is 4.92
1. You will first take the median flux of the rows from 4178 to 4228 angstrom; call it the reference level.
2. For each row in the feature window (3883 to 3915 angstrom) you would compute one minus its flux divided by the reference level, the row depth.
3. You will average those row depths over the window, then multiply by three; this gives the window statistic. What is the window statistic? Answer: 0.5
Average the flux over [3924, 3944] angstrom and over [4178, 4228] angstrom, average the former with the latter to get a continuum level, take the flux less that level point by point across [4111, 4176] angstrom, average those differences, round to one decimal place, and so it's 6.5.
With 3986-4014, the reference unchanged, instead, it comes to 5.5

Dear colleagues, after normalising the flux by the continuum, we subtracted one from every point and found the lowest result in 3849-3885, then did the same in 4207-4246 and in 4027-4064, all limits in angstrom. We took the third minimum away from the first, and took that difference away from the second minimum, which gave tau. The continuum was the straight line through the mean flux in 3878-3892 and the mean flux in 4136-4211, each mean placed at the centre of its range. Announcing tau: -0.3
